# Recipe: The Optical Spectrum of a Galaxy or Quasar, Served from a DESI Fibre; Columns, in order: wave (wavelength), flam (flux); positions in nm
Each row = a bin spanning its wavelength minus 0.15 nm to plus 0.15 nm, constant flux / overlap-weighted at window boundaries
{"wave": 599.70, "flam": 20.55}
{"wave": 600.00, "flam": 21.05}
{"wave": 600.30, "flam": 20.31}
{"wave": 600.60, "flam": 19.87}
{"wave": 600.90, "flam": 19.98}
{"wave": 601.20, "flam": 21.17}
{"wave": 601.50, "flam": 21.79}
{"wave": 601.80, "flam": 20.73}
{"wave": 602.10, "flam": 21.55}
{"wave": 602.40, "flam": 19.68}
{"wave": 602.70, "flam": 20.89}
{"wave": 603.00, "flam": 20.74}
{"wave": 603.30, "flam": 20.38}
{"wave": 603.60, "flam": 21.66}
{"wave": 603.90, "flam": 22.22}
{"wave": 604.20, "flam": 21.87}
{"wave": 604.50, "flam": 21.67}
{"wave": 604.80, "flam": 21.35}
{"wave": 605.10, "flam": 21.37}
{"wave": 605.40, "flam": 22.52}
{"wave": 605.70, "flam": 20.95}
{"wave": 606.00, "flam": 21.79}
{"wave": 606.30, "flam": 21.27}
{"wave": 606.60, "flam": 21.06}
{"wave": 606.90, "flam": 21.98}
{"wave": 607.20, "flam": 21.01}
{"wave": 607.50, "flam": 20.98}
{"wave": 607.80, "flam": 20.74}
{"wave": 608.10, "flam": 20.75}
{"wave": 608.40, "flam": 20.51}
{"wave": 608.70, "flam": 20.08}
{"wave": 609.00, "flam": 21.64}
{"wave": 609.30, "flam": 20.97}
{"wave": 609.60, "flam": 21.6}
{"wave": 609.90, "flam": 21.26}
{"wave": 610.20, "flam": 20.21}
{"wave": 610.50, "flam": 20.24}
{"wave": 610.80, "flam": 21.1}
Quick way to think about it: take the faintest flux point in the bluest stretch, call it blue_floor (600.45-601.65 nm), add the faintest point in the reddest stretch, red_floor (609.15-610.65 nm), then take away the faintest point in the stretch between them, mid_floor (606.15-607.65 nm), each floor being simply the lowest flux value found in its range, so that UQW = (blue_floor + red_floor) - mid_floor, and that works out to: 19.1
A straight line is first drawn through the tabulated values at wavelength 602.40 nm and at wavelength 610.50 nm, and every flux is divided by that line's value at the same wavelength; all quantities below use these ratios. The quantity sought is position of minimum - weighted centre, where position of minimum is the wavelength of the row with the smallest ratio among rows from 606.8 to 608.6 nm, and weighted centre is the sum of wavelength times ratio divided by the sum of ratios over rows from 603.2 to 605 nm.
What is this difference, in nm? 4.35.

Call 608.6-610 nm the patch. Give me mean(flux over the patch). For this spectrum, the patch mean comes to 21.1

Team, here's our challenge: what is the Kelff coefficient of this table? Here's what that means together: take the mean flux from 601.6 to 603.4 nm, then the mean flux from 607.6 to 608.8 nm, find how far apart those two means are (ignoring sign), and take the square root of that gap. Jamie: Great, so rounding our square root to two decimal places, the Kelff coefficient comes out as 0.38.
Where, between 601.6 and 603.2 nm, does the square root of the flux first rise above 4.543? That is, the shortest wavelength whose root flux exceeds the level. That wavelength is 601.80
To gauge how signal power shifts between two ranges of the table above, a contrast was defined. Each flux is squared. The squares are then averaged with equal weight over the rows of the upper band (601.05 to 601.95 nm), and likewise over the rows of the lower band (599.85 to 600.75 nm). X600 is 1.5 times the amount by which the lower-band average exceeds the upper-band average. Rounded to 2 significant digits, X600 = -51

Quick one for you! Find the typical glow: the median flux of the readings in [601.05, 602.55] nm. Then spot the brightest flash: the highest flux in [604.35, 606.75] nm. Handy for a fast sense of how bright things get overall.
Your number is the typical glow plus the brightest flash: 43.69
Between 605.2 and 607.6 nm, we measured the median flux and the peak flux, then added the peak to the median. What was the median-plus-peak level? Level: 43.7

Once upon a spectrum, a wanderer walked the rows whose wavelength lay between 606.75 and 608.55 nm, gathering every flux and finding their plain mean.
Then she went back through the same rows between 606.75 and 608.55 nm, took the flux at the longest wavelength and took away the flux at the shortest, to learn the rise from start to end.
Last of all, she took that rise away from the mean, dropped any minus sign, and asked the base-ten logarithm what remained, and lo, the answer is 1.35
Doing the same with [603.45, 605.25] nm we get 1.34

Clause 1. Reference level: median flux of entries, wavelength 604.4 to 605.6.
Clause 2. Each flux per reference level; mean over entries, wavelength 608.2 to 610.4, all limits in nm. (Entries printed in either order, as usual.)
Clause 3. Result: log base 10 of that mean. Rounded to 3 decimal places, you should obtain -0.013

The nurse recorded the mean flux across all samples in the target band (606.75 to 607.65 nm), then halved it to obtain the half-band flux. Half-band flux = 10.66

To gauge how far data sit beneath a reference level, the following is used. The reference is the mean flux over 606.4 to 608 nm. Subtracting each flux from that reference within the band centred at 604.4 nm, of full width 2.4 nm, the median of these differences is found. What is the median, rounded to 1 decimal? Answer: -0.5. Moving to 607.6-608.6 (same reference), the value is 0.4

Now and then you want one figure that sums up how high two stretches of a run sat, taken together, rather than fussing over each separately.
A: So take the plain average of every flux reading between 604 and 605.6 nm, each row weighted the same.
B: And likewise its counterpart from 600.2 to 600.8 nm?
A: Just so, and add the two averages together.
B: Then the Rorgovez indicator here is 41.8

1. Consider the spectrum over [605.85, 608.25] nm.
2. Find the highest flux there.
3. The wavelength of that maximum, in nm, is 606.90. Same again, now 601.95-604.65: 603.90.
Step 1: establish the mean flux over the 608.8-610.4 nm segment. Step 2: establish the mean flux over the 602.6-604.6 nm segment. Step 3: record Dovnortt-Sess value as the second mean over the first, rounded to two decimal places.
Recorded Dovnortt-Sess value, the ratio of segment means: 1.01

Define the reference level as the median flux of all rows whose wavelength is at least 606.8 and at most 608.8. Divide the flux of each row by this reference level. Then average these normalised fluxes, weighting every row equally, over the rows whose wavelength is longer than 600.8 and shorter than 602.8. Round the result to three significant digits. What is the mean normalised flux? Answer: 1.00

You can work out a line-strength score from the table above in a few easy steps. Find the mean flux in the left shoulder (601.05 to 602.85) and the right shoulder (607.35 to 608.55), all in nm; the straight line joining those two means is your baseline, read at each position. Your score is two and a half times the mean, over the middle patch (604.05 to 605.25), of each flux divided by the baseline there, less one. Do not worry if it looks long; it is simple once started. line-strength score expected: 0.084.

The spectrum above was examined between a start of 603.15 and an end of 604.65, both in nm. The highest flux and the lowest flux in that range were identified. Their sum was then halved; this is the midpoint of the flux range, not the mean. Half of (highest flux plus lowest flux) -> 21.3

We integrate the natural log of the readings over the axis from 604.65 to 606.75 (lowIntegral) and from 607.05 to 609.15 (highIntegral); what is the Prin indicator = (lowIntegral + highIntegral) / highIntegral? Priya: 2.01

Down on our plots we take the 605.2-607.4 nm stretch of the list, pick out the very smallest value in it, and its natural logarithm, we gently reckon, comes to 3.042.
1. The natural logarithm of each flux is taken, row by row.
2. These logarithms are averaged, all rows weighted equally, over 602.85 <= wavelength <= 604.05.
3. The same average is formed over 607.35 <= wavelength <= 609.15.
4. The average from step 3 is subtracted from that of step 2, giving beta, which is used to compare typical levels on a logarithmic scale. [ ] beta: 0.022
